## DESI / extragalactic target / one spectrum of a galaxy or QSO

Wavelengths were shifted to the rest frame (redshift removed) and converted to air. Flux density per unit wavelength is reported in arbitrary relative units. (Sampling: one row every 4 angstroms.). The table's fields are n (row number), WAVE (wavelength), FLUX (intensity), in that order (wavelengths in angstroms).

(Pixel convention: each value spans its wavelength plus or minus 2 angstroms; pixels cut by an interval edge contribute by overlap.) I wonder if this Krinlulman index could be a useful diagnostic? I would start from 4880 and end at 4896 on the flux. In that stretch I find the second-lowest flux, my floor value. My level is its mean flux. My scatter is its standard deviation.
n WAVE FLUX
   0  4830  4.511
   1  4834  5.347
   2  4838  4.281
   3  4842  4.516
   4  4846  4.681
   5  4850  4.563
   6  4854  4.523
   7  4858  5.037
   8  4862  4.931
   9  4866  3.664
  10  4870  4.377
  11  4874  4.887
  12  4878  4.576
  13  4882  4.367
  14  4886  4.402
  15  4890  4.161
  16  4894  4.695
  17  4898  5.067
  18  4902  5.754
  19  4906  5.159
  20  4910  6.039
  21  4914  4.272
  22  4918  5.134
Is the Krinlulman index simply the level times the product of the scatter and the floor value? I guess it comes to 4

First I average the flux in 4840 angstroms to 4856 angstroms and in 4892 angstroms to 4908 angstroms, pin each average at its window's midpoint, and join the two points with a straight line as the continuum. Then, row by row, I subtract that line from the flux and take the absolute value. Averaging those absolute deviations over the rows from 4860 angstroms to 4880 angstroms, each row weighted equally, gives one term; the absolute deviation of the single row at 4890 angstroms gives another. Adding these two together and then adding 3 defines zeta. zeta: 4.32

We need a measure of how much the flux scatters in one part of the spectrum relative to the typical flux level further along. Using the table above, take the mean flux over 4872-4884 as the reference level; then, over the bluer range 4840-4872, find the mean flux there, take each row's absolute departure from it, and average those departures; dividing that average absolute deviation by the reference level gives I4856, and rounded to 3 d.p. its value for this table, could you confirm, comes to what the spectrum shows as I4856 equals 0.058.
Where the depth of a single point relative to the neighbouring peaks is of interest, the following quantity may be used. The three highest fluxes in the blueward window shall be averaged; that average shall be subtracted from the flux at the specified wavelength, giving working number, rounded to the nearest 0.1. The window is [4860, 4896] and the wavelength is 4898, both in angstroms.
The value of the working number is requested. 0.2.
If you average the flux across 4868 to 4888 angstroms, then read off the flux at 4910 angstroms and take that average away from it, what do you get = 1.5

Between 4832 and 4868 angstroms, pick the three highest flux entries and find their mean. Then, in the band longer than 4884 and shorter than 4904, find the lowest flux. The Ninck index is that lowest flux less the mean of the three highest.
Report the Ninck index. -0.9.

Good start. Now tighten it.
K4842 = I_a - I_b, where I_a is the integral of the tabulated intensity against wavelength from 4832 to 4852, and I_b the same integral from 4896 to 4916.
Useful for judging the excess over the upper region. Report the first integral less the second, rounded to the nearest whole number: -12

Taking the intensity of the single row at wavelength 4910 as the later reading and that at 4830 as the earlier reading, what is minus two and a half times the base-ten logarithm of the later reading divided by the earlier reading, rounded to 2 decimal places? -0.32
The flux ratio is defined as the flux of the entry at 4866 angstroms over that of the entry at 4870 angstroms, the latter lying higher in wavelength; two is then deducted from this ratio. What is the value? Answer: -1.16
